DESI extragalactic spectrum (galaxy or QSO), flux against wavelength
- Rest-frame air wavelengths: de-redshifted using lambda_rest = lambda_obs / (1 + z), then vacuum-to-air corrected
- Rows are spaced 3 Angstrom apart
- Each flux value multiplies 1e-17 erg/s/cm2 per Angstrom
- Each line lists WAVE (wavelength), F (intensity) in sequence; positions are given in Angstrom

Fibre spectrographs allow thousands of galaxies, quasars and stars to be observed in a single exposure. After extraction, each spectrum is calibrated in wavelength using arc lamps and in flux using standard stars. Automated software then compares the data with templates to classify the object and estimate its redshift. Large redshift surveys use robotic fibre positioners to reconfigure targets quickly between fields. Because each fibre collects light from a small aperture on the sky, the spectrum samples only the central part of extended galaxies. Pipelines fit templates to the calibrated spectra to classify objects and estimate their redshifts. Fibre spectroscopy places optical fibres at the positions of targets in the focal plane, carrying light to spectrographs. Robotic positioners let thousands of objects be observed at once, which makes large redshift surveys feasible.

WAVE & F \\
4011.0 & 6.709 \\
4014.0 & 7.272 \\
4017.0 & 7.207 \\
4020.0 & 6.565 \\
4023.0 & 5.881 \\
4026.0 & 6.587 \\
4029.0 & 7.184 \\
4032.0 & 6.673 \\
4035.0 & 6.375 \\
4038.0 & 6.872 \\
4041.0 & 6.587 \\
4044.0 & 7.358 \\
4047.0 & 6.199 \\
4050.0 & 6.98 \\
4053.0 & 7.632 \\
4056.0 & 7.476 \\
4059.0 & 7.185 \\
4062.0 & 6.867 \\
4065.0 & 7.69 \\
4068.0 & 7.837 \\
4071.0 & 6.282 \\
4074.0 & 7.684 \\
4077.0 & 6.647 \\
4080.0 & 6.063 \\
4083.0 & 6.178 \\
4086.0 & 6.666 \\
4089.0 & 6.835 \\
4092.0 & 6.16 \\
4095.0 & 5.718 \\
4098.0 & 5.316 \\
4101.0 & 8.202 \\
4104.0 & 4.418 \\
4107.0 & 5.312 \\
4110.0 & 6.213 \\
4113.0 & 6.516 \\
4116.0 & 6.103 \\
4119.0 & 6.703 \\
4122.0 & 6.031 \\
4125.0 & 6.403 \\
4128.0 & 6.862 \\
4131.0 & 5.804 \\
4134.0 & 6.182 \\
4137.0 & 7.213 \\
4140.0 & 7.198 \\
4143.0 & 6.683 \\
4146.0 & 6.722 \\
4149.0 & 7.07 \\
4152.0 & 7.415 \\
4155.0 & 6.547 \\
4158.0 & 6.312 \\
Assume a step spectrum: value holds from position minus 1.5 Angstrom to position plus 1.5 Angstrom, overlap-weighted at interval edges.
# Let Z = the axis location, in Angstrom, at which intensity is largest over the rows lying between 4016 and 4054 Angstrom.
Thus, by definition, 4053.0 Angstrom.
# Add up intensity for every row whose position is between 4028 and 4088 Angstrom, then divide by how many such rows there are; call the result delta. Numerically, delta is 6.92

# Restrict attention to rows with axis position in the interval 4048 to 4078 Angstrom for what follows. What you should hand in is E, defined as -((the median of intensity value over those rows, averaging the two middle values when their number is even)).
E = -7.33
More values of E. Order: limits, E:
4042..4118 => -6.65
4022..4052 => -6.63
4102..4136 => -6.18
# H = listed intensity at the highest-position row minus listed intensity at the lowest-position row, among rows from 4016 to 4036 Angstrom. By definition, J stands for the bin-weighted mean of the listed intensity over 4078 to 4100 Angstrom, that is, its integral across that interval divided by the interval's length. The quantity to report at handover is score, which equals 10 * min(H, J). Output -8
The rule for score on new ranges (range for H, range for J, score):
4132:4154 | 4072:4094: 12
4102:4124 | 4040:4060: 16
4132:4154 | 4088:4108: 12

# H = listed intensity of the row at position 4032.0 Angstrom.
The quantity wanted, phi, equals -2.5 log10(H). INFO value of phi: -2.06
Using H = 6.673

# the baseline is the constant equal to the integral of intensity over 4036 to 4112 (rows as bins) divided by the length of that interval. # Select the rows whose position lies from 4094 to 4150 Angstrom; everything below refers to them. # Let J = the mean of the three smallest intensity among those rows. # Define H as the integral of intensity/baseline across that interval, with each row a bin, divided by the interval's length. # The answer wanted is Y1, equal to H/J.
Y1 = 0.190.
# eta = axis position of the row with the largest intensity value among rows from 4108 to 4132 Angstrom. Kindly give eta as 4128.0 Angstrom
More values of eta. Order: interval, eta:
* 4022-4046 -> 4044.0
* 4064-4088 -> 4068.0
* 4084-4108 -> 4101.0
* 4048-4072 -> 4068.0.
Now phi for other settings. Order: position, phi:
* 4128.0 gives -2.09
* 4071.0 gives -2.00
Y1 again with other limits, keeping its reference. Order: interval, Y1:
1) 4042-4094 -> 0.169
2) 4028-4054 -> 0.161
